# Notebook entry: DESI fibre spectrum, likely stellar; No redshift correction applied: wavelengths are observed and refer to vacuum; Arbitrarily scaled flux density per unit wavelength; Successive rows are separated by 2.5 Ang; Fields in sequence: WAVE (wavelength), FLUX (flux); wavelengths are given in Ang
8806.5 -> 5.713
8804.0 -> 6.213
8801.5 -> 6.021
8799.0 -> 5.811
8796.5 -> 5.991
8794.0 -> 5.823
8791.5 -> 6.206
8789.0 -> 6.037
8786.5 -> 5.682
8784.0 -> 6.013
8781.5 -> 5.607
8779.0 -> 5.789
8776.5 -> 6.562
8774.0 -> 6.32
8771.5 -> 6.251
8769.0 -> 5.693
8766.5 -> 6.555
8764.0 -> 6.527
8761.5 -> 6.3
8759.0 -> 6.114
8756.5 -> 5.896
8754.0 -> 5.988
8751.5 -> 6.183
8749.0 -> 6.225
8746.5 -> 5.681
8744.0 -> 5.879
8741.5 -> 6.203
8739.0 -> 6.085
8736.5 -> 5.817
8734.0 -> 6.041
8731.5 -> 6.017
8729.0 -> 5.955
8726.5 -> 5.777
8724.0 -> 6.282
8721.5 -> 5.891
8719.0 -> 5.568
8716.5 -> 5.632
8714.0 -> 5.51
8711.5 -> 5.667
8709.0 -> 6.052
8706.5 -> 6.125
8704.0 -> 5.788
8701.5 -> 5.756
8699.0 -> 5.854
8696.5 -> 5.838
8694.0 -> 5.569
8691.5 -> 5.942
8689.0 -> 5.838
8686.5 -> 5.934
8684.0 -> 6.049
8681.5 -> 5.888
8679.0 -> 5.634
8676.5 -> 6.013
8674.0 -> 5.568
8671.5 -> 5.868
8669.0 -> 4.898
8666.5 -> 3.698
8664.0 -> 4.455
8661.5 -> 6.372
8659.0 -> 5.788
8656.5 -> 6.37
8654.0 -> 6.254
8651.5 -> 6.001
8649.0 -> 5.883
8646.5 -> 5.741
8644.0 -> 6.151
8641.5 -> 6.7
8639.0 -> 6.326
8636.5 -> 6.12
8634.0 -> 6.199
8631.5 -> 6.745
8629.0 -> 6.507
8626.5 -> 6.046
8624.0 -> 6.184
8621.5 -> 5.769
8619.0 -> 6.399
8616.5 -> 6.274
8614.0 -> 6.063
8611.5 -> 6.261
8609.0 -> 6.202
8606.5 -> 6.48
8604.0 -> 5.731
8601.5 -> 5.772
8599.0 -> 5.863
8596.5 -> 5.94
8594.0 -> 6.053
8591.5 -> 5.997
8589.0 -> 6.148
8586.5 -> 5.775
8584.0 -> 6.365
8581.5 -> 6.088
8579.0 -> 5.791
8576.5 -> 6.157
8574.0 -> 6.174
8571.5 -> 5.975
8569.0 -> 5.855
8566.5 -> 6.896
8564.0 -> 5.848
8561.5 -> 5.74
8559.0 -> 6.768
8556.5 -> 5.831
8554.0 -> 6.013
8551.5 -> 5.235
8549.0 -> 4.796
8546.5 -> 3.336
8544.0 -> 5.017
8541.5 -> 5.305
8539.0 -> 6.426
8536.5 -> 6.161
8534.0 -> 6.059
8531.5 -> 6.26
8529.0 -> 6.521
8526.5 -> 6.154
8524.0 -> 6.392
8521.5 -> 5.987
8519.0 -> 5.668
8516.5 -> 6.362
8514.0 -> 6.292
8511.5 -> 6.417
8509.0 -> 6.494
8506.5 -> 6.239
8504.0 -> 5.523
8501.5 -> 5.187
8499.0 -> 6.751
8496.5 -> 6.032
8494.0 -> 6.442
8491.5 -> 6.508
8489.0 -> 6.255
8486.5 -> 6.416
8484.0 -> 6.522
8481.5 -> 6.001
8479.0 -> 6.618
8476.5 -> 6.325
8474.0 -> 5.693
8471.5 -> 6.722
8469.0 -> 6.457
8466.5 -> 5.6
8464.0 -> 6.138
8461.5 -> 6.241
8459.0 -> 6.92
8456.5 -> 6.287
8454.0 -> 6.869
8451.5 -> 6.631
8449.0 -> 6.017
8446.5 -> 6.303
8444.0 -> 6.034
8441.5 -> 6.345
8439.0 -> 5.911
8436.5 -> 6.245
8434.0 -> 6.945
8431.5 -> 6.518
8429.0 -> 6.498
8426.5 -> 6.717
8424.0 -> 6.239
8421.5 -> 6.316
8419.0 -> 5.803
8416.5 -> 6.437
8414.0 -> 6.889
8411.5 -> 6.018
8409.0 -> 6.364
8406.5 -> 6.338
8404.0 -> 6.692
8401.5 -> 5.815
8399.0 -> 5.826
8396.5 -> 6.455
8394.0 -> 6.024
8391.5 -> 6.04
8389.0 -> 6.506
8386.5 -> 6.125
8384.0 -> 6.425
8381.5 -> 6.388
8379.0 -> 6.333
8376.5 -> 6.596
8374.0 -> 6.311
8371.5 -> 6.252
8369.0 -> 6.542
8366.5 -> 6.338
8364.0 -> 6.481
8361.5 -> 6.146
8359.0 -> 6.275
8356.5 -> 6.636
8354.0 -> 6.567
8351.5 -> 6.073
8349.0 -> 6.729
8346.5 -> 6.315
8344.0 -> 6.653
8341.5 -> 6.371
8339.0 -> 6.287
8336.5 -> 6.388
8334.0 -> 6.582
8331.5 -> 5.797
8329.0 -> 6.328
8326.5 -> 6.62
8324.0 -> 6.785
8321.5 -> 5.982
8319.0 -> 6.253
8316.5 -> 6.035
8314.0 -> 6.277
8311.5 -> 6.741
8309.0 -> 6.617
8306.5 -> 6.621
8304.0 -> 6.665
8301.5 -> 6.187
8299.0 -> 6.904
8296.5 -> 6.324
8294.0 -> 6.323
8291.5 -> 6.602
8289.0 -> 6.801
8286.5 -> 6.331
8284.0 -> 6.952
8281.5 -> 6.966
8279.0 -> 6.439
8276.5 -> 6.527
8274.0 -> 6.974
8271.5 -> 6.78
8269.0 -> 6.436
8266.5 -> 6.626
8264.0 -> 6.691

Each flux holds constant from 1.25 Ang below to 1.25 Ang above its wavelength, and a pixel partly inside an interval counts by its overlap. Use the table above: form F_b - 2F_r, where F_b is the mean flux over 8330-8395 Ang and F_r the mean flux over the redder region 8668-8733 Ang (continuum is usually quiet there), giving -5.3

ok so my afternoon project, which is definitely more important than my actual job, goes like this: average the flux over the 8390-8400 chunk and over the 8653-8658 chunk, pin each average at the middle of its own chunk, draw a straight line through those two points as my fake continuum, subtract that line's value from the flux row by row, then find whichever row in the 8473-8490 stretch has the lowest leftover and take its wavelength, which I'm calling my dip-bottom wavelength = 8474.0 Ang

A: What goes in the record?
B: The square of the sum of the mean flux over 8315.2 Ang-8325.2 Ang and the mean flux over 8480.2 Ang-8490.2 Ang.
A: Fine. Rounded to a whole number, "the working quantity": 158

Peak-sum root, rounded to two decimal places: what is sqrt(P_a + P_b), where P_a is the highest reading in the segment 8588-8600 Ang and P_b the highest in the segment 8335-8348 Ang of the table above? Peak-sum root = 3.58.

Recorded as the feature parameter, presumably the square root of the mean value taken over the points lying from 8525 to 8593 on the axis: 2.42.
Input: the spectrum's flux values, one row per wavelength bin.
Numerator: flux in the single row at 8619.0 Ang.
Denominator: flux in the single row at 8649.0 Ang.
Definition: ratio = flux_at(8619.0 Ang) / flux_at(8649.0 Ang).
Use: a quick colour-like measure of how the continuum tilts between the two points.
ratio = 1.09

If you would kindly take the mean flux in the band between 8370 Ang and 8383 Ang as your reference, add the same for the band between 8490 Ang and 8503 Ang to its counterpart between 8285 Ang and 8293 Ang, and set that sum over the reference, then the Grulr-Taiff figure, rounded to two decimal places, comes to 2.00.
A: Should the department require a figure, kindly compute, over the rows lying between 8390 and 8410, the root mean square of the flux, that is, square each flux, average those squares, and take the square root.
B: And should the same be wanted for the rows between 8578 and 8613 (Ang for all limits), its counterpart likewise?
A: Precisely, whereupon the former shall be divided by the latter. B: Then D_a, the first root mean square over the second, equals 1.03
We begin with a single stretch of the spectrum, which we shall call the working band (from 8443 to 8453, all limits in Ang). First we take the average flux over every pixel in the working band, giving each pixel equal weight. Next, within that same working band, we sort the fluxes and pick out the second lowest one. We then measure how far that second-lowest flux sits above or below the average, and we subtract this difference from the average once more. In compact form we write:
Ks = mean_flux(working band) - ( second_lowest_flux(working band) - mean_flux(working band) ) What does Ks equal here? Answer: 6.5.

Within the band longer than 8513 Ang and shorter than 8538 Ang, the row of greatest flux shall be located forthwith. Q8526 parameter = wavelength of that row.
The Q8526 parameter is 8529.0 Ang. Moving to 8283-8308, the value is 8284.0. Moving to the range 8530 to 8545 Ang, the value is 8539.0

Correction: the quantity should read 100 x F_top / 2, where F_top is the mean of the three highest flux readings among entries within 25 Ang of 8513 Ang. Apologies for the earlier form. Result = 330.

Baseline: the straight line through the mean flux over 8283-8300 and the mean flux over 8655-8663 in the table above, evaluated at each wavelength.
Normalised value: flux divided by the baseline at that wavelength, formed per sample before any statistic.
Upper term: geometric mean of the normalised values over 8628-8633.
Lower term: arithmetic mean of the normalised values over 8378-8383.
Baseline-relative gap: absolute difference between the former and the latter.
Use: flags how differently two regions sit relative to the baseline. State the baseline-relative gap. 0.09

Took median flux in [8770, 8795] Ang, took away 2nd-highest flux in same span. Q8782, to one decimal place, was -0.3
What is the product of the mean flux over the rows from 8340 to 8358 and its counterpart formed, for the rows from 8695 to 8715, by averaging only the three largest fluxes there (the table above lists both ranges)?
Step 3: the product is 38.9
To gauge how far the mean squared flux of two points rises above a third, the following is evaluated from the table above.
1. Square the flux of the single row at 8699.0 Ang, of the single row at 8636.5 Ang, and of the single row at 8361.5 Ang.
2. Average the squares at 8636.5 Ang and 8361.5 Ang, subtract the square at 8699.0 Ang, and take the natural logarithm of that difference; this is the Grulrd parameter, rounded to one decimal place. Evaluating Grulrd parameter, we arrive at 1.2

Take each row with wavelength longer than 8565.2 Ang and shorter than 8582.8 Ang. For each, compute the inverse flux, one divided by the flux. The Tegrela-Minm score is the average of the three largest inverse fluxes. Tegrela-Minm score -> 0.1703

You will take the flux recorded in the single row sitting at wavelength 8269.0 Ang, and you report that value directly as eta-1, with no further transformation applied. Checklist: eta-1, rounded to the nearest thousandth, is 6.436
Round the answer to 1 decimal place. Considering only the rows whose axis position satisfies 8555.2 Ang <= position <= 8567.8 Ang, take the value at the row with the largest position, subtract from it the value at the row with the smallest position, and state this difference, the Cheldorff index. 1.1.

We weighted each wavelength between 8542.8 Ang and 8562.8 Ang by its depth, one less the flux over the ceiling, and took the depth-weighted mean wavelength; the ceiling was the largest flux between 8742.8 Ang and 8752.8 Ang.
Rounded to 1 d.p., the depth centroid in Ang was 8548.1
